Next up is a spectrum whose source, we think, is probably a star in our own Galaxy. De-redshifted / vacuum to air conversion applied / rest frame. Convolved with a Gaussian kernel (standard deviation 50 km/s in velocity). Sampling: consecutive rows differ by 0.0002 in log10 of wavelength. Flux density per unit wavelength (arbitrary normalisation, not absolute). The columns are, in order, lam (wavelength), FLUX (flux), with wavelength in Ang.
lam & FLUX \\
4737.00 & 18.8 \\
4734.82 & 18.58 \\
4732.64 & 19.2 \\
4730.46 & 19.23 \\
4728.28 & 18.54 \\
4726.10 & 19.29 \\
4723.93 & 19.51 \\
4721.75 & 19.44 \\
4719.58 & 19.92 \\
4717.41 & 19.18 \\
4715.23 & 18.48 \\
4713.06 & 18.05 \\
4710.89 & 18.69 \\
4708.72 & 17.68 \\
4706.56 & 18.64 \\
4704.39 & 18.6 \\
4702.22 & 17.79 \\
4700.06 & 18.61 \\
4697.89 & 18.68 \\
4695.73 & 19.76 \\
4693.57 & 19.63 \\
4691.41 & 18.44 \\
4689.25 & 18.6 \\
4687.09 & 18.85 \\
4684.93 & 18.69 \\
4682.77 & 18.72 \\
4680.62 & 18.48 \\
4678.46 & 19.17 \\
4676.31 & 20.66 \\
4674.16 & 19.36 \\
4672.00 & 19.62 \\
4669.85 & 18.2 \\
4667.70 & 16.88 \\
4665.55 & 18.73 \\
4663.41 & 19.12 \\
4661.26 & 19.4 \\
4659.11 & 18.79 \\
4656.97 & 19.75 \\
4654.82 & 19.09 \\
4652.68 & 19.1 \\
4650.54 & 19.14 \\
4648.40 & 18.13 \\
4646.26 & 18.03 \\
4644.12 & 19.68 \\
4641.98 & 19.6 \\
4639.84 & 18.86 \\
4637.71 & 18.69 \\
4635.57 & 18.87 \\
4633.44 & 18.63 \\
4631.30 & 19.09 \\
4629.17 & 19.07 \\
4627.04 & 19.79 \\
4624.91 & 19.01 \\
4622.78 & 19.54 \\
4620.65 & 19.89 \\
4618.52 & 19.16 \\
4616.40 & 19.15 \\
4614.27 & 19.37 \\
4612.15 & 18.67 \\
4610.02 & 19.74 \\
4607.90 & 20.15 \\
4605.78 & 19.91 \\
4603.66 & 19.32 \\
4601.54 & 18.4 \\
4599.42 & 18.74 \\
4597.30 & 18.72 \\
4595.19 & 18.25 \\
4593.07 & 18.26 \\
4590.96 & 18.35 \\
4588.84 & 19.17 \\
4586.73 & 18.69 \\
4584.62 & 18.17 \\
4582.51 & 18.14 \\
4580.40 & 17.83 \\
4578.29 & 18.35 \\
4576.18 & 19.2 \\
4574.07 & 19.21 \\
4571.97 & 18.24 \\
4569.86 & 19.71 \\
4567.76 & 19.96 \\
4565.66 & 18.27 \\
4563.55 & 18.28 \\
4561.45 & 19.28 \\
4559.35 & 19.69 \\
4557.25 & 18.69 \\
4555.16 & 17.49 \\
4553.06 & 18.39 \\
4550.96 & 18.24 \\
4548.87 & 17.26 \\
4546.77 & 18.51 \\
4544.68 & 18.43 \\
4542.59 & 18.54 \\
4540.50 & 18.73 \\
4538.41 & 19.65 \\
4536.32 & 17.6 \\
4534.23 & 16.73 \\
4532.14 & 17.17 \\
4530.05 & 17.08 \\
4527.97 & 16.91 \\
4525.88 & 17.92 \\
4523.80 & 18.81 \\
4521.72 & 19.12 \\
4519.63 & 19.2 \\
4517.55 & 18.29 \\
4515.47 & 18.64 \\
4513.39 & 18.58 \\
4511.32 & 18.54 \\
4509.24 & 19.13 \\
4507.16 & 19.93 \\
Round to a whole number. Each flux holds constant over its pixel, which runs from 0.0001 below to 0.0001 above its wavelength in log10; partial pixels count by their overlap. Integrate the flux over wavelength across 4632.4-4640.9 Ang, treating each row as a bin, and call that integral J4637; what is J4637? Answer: 160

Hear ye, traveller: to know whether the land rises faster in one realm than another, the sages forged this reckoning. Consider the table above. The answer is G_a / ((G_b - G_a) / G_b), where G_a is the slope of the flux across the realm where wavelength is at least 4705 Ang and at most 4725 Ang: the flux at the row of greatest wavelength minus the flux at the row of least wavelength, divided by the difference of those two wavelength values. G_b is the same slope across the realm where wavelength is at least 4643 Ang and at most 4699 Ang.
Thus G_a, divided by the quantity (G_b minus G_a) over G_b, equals 0.014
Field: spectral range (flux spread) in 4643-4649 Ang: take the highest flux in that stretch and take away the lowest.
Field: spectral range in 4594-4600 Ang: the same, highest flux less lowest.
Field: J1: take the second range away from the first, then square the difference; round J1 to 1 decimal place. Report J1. 1.3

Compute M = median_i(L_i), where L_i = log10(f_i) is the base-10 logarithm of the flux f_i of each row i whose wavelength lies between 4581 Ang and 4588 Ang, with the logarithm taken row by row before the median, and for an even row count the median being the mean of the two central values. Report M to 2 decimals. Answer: 1.26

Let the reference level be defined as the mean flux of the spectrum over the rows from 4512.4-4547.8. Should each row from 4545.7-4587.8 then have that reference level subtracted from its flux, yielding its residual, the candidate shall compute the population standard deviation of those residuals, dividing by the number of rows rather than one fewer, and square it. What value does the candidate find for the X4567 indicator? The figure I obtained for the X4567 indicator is 0.50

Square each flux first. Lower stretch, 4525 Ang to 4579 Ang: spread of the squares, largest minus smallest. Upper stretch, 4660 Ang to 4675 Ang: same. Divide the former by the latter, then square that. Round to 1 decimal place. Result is 1.4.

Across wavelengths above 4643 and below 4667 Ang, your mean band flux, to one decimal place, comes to 19.0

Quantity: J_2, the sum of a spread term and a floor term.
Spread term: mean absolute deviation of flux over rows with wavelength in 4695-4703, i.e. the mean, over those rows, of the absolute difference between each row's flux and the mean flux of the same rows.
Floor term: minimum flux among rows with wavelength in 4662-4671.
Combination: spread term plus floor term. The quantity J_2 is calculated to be 17.4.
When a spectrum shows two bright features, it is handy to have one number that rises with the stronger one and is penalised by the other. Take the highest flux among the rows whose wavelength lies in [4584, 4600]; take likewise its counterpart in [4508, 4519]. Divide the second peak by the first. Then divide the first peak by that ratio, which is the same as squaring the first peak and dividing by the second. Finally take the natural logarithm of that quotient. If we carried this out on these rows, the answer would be 2.96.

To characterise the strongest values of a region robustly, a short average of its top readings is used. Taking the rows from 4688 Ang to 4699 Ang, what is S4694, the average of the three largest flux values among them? 19.4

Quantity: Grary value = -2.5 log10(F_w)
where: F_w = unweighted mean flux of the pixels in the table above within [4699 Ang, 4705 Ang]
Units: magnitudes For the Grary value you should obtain -3.16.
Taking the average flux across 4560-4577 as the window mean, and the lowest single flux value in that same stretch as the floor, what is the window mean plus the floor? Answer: 37.3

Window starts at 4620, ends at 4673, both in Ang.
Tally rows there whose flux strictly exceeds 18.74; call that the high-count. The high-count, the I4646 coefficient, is 18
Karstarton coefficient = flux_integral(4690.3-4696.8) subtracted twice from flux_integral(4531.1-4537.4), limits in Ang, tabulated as -142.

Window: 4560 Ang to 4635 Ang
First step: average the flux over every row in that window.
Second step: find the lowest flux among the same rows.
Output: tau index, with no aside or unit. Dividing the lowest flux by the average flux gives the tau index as 0.94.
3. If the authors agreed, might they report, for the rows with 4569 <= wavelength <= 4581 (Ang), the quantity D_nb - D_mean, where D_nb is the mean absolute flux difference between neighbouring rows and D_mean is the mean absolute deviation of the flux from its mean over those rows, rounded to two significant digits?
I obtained 0.15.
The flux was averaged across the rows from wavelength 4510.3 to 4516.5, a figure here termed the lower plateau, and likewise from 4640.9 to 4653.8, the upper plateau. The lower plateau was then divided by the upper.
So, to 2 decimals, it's 0.98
